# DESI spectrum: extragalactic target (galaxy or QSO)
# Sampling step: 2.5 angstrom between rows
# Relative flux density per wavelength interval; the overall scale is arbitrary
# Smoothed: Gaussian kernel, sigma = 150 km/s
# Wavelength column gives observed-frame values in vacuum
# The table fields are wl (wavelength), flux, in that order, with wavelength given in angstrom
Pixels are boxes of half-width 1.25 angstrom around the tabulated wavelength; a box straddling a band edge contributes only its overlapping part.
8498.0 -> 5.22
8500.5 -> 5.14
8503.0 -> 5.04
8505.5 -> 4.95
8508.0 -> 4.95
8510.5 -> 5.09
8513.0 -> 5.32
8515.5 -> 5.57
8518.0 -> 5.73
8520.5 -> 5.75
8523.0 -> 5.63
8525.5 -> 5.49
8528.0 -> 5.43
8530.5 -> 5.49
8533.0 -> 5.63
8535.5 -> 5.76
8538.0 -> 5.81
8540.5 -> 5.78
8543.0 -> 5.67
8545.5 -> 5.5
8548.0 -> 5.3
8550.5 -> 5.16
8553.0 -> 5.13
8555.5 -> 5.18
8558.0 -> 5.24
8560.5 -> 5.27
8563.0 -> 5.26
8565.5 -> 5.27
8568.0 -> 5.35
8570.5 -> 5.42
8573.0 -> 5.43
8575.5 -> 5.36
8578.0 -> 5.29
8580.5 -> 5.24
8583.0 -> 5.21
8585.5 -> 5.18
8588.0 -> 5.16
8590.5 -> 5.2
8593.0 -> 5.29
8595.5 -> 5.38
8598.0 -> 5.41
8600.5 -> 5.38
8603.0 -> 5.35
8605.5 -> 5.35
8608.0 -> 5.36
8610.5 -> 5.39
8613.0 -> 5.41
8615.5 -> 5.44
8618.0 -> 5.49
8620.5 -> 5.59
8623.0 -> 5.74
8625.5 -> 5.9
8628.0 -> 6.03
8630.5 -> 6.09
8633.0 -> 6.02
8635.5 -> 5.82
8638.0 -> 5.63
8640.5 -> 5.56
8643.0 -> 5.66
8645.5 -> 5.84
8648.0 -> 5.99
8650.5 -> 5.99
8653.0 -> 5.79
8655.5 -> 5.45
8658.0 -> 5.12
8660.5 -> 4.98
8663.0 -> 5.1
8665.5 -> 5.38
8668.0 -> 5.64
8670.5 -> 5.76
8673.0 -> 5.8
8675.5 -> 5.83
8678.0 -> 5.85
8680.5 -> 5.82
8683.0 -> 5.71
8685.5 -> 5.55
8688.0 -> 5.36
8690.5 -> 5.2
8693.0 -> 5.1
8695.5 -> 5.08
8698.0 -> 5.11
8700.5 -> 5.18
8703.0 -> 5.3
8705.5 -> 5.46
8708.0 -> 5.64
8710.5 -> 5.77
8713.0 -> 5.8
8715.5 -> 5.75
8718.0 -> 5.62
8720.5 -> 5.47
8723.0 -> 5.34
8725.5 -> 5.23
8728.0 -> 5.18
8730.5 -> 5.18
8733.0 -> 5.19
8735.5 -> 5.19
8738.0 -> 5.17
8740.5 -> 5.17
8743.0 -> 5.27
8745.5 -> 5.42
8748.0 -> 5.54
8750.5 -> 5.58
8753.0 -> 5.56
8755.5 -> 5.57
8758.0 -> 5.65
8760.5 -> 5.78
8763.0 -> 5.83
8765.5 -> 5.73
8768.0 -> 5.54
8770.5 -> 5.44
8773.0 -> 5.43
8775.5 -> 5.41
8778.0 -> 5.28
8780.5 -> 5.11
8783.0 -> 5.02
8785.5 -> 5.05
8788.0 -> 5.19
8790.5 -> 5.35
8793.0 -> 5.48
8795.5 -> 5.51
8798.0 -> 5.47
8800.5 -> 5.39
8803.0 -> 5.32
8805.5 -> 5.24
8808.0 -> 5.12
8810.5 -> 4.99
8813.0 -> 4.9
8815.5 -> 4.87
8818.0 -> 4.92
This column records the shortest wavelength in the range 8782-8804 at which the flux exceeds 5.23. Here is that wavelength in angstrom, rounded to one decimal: 8790.5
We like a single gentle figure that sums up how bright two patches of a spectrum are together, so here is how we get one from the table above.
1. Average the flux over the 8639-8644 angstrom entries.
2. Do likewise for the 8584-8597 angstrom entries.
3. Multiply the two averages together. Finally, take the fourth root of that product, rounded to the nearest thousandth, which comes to 2.329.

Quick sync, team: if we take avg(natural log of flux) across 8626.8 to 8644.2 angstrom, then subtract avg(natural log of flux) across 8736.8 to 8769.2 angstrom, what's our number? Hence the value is 0.05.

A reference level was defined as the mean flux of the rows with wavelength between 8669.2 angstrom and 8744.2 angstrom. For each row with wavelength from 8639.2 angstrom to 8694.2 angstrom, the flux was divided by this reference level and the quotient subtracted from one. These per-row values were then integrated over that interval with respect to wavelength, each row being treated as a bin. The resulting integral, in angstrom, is -1.3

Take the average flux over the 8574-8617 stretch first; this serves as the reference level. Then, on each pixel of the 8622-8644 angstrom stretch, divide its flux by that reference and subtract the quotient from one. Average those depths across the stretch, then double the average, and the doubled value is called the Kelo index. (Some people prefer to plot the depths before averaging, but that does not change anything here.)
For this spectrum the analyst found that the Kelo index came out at -0.19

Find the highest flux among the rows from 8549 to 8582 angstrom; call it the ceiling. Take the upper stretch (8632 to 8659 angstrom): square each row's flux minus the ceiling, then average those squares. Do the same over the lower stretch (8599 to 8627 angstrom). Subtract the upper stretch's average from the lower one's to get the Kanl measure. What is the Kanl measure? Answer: -0.11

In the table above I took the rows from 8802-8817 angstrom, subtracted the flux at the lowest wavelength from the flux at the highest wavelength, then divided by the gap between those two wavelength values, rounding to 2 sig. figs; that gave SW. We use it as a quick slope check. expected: -0.036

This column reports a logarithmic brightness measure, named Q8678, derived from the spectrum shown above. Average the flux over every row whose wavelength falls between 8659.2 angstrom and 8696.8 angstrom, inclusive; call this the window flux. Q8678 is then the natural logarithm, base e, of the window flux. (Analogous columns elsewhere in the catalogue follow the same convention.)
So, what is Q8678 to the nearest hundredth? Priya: 1.70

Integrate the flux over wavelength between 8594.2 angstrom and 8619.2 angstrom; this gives 135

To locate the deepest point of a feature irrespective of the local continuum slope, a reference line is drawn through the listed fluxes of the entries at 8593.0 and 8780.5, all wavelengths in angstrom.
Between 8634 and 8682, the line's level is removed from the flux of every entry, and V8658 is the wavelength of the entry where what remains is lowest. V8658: 8660.5 angstrom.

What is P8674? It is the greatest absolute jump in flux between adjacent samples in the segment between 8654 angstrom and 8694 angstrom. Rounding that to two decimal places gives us 0.33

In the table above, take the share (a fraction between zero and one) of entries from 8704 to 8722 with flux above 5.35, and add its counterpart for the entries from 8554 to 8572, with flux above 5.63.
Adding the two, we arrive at 1.0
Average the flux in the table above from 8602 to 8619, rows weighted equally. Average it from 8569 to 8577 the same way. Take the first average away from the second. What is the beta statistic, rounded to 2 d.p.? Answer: 0.00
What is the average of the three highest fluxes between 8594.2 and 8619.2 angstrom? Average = 5.45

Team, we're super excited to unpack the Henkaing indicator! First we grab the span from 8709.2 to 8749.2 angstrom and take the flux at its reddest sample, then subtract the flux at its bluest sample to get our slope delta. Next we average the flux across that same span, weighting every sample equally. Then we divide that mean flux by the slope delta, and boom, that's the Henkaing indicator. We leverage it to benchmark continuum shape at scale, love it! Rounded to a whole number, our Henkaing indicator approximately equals -23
